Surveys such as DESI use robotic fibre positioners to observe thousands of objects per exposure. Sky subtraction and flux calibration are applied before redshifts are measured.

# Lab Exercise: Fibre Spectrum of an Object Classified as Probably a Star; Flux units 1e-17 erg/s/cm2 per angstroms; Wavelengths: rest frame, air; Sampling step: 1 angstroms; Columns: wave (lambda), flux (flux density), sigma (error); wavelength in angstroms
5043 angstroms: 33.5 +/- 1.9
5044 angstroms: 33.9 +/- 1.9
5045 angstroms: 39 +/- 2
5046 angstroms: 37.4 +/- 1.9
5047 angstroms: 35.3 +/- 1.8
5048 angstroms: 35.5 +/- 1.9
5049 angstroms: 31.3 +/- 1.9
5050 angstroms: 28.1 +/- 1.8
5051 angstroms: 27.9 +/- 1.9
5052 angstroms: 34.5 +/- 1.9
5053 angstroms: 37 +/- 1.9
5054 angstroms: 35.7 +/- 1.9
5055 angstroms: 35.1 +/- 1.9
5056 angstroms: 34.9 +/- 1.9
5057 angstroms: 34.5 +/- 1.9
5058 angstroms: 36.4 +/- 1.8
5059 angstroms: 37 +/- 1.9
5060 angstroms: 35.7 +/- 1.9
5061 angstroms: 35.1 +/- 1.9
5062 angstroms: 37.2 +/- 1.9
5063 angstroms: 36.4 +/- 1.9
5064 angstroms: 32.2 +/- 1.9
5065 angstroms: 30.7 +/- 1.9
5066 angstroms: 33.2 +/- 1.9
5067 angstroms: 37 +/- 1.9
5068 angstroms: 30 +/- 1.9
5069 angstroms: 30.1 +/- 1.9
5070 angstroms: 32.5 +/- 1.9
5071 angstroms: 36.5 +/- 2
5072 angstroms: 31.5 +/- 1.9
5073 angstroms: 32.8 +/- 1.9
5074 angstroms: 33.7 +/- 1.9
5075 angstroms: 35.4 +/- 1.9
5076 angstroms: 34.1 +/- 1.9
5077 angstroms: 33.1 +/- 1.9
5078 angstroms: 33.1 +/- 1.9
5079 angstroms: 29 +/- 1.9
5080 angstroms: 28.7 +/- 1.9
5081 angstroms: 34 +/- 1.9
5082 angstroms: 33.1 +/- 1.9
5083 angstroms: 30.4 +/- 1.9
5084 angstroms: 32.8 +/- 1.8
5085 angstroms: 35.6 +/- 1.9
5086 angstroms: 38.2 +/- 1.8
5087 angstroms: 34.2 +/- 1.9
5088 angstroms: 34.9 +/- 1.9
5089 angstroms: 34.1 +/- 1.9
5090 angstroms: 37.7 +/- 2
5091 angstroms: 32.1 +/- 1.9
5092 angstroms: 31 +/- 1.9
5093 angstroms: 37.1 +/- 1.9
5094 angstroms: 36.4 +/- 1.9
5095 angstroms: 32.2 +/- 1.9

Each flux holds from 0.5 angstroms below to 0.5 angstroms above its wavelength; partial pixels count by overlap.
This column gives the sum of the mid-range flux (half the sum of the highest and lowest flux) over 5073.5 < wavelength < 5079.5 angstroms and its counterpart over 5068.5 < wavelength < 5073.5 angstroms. 65.5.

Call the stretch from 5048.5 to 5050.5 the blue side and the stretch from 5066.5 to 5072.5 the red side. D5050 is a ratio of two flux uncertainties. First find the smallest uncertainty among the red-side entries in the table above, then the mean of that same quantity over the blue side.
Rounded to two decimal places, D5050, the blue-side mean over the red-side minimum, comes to 0.97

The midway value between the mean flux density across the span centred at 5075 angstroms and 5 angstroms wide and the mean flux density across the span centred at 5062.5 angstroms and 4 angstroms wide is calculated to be 34.5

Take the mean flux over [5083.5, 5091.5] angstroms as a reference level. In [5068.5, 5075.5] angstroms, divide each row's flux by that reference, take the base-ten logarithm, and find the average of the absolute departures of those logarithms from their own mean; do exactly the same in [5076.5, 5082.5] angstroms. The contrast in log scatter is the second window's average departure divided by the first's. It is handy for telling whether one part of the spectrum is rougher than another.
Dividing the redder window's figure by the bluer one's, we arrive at 1.3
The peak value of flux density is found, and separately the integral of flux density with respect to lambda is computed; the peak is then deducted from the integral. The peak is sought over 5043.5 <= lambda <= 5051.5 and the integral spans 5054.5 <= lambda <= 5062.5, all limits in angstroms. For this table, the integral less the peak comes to 247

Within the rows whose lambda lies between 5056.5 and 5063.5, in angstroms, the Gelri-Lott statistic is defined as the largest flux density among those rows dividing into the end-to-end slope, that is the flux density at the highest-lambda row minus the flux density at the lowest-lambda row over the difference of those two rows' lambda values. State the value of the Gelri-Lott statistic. 0.01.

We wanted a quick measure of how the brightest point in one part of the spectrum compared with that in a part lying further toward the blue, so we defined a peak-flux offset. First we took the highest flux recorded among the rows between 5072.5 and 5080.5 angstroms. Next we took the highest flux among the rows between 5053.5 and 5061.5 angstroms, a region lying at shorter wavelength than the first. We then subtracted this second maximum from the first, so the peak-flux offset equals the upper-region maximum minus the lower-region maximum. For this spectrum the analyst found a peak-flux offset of -1.6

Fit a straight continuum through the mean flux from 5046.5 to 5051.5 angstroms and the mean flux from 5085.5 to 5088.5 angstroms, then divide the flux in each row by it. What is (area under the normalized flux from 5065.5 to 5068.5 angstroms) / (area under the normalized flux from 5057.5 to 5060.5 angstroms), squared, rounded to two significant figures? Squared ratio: 0.80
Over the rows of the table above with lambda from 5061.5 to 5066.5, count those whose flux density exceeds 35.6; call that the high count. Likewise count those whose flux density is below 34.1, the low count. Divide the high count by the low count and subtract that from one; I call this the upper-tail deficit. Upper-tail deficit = 0.33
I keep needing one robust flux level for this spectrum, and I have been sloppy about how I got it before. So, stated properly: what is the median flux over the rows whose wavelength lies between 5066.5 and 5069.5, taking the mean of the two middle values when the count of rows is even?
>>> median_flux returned 30.1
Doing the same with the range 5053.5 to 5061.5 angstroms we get 35.4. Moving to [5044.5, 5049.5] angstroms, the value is 35.5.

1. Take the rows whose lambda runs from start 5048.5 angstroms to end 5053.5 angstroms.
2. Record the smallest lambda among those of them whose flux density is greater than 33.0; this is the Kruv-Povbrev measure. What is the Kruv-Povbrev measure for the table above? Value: 5052 angstroms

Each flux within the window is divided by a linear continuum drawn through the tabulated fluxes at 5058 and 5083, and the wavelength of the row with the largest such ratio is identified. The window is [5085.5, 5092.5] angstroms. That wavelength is 5090 angstroms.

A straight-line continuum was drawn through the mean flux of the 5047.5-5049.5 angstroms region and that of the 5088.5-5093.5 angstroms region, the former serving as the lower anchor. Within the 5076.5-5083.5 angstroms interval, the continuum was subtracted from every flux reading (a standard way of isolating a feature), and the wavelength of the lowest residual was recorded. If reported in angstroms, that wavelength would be 5080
